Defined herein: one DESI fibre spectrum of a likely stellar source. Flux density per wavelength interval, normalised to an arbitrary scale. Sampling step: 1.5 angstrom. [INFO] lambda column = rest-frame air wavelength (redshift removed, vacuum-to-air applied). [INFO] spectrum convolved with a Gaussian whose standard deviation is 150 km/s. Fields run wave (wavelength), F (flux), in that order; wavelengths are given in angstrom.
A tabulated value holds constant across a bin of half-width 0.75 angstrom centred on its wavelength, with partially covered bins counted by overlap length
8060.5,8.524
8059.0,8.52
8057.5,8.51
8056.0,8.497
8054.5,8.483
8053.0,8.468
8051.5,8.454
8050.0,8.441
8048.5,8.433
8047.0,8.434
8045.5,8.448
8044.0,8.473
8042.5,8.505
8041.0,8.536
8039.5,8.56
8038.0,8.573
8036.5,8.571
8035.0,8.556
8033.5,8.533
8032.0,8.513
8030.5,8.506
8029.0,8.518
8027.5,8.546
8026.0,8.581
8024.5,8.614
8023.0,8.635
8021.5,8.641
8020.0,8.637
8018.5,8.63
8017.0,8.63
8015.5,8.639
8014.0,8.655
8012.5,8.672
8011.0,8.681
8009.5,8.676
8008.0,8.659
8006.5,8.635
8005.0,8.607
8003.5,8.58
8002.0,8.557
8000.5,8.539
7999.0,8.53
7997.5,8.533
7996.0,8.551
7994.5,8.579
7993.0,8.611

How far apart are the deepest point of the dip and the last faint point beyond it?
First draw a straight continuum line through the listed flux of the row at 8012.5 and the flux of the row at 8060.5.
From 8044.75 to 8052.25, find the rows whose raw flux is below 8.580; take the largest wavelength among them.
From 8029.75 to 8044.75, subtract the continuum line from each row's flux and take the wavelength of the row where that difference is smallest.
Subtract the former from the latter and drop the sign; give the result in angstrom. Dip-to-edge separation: 21.0 angstrom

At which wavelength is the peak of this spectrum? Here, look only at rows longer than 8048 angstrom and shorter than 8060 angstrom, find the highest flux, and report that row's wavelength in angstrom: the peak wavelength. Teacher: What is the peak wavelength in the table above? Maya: 8059.0 angstrom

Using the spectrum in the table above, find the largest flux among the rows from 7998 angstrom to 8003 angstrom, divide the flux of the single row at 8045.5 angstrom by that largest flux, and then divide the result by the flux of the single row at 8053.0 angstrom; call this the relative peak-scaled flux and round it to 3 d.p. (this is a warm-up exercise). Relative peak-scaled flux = 0.117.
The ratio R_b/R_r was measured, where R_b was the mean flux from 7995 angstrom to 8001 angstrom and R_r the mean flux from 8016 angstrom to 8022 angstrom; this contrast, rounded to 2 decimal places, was 0.99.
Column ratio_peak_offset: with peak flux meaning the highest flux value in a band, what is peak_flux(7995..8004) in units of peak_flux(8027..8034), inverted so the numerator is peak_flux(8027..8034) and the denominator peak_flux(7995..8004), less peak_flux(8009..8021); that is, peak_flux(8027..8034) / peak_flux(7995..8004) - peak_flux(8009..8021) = -7.685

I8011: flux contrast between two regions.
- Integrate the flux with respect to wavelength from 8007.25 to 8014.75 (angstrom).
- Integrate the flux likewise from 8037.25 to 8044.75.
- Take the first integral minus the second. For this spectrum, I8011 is 1.04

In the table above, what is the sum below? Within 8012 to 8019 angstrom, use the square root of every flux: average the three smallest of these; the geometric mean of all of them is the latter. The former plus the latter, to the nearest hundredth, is 5.88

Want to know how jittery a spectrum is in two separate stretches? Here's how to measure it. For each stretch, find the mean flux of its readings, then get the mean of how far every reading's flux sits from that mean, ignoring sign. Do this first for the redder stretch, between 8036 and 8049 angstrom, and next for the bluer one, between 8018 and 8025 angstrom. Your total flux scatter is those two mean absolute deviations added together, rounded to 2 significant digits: 0.058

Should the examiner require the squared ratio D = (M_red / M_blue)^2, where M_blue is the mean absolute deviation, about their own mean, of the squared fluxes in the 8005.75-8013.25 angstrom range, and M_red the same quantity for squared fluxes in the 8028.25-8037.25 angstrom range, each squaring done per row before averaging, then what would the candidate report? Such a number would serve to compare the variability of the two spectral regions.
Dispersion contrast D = 2.1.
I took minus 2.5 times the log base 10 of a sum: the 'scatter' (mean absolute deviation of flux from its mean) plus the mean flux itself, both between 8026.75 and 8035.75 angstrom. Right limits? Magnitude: -2.329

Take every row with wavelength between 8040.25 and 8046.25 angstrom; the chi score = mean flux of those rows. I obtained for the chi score 8.49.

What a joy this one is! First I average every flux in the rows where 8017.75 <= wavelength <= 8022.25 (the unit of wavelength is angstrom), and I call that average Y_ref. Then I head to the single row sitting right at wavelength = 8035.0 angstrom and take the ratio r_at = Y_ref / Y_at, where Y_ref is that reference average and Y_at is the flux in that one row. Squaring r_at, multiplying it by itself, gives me 1.02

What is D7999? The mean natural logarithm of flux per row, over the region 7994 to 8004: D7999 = 2.15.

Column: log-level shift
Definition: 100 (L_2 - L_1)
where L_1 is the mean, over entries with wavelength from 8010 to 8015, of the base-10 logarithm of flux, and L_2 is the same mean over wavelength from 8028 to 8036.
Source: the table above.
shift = -0.7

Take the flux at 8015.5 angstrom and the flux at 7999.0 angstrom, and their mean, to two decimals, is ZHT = 8.58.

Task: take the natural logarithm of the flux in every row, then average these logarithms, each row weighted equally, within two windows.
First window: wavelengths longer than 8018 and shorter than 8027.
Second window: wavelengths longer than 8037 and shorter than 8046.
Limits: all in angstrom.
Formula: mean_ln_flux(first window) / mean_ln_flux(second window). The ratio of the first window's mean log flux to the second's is 1.01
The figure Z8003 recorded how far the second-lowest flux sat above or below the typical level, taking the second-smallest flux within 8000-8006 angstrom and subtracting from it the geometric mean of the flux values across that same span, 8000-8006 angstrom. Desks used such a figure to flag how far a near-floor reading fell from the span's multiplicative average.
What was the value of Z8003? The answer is -0.014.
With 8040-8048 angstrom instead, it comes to -0.031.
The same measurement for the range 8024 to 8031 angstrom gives -0.035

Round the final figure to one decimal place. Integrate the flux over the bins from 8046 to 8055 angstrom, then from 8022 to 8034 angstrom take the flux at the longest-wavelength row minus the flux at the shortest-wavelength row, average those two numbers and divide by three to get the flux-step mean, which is 12.7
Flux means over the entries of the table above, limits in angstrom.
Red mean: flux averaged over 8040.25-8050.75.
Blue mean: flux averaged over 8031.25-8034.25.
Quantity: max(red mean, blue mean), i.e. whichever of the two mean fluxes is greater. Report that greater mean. 8.52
